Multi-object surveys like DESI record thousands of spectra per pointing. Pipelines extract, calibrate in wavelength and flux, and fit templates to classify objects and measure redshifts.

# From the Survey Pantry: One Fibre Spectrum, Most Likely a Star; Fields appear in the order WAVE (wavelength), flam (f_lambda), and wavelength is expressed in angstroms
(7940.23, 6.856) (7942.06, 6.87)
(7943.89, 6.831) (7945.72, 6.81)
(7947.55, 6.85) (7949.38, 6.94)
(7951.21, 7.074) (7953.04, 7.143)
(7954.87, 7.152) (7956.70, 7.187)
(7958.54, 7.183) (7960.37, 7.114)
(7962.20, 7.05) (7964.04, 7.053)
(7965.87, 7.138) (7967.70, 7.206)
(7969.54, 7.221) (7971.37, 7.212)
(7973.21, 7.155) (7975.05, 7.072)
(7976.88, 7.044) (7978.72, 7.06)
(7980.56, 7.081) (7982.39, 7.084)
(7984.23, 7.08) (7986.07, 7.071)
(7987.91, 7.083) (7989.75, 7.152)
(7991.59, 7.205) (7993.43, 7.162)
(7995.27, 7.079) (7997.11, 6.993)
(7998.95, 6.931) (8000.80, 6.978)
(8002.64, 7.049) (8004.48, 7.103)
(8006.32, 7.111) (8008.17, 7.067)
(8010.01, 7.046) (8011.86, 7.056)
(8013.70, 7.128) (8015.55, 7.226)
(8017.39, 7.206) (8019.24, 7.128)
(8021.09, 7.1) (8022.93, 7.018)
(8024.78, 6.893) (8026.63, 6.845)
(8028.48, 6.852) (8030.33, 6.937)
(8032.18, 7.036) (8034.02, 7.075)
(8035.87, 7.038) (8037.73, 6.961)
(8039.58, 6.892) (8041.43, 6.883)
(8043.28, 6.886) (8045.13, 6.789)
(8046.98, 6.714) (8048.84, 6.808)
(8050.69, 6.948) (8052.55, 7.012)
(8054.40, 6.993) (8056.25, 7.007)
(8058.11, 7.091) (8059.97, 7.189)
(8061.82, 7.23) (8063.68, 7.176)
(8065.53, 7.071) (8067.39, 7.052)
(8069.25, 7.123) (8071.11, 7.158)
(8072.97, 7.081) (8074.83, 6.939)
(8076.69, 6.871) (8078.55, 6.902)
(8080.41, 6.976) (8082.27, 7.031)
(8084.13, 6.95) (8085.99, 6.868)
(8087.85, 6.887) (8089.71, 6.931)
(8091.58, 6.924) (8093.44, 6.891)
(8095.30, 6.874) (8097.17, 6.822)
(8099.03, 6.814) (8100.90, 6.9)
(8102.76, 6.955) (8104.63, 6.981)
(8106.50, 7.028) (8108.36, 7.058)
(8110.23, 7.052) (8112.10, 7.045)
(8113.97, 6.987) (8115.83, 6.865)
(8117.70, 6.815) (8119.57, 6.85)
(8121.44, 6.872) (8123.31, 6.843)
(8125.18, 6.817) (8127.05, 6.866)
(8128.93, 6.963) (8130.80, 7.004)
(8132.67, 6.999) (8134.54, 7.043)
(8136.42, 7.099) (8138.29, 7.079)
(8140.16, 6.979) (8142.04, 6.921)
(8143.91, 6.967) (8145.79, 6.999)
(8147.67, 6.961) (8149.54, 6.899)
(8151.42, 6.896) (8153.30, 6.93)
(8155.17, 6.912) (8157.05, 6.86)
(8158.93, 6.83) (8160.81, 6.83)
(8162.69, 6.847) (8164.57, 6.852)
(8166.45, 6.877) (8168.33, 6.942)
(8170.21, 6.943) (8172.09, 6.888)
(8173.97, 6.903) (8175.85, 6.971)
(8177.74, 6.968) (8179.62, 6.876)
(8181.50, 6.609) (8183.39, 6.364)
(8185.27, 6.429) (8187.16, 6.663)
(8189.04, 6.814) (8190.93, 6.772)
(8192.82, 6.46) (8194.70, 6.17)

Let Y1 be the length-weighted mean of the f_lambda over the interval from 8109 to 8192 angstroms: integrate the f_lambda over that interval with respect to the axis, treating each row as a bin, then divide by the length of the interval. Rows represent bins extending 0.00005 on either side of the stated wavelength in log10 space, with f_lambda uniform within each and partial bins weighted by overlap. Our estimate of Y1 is 6.88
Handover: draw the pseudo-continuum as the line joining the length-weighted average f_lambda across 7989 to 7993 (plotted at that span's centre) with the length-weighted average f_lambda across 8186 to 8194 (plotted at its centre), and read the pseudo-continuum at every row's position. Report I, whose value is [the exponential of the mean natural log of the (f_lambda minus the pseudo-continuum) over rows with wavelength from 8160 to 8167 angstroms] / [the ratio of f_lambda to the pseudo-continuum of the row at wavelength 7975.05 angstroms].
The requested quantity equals 0.13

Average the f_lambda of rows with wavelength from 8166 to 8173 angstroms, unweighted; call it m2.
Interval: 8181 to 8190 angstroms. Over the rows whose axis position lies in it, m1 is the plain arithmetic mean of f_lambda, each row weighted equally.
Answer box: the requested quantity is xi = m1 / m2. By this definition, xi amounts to 0.95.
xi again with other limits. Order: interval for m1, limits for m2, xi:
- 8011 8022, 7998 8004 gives 1.02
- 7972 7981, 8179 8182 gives 1.05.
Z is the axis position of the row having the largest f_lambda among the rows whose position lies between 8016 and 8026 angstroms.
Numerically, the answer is 8017.39 angstroms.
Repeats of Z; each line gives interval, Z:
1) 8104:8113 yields 8108.36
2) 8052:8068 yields 8061.82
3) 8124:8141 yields 8136.42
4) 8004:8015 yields 8013.70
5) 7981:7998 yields 7991.59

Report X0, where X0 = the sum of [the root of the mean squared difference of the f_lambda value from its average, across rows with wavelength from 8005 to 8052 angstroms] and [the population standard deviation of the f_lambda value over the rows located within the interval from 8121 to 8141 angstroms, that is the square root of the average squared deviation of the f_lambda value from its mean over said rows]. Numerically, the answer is 0.22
